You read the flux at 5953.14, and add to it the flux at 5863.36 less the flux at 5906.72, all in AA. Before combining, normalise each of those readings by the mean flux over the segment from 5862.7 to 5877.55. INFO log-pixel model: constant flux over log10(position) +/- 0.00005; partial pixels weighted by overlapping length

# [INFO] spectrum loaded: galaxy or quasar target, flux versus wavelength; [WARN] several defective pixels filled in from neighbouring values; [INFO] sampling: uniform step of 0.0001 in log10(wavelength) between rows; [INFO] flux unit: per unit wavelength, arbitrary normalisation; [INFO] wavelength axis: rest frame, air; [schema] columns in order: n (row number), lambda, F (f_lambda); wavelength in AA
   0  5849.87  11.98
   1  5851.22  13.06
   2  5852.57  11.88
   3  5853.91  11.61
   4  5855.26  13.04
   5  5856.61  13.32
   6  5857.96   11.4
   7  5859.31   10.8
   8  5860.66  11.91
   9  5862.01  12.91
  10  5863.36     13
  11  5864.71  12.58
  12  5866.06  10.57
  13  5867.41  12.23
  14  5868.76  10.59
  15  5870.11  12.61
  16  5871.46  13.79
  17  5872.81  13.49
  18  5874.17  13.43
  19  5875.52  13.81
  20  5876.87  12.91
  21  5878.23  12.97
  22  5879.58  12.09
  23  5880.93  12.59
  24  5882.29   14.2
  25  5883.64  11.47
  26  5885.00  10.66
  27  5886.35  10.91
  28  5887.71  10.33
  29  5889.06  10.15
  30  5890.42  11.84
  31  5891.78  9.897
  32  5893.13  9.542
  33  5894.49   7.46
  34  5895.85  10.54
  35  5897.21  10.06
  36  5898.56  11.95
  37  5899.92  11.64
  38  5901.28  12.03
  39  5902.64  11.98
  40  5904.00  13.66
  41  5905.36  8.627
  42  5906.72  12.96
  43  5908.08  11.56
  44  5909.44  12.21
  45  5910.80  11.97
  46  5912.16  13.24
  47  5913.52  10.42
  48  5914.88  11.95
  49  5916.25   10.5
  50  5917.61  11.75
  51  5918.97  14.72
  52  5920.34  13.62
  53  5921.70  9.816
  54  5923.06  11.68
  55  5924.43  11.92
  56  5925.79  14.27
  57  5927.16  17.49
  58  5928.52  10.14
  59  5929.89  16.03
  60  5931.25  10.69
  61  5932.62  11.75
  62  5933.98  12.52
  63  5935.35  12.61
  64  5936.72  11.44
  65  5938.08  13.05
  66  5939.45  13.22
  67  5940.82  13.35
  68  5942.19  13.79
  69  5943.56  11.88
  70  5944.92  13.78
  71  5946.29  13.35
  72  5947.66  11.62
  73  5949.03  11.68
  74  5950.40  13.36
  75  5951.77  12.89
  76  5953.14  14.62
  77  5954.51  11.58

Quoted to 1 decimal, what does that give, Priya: 1.2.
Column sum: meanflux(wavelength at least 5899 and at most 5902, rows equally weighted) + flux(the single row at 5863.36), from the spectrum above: 24.8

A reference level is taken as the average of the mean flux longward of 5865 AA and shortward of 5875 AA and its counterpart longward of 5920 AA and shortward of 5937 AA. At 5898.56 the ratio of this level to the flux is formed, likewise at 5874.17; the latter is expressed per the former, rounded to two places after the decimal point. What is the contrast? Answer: 0.89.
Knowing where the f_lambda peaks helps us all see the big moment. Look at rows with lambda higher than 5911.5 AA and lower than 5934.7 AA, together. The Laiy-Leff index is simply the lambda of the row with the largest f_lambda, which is 5927.16 AA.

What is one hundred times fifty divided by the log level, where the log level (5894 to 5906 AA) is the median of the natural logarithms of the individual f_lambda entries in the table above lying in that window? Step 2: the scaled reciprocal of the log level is 2037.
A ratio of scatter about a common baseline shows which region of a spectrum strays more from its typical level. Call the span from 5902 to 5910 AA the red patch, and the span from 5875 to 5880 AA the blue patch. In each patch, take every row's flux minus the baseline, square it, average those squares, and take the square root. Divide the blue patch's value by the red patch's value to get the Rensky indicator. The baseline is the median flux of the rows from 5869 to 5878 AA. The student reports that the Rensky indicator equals 0.35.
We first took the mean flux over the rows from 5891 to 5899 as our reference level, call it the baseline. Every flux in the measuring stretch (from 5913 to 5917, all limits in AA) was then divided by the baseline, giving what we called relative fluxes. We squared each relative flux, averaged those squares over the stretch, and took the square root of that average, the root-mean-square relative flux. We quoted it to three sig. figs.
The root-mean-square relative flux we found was 1.11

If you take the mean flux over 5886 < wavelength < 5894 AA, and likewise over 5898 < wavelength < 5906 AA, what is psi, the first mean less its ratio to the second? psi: 9.5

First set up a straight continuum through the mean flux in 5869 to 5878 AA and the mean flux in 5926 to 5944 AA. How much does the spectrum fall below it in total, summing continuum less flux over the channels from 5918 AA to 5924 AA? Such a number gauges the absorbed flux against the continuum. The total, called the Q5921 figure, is 2.2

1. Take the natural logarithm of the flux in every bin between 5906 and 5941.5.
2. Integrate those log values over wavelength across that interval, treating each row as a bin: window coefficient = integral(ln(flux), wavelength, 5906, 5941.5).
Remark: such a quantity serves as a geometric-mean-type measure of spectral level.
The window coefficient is 89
